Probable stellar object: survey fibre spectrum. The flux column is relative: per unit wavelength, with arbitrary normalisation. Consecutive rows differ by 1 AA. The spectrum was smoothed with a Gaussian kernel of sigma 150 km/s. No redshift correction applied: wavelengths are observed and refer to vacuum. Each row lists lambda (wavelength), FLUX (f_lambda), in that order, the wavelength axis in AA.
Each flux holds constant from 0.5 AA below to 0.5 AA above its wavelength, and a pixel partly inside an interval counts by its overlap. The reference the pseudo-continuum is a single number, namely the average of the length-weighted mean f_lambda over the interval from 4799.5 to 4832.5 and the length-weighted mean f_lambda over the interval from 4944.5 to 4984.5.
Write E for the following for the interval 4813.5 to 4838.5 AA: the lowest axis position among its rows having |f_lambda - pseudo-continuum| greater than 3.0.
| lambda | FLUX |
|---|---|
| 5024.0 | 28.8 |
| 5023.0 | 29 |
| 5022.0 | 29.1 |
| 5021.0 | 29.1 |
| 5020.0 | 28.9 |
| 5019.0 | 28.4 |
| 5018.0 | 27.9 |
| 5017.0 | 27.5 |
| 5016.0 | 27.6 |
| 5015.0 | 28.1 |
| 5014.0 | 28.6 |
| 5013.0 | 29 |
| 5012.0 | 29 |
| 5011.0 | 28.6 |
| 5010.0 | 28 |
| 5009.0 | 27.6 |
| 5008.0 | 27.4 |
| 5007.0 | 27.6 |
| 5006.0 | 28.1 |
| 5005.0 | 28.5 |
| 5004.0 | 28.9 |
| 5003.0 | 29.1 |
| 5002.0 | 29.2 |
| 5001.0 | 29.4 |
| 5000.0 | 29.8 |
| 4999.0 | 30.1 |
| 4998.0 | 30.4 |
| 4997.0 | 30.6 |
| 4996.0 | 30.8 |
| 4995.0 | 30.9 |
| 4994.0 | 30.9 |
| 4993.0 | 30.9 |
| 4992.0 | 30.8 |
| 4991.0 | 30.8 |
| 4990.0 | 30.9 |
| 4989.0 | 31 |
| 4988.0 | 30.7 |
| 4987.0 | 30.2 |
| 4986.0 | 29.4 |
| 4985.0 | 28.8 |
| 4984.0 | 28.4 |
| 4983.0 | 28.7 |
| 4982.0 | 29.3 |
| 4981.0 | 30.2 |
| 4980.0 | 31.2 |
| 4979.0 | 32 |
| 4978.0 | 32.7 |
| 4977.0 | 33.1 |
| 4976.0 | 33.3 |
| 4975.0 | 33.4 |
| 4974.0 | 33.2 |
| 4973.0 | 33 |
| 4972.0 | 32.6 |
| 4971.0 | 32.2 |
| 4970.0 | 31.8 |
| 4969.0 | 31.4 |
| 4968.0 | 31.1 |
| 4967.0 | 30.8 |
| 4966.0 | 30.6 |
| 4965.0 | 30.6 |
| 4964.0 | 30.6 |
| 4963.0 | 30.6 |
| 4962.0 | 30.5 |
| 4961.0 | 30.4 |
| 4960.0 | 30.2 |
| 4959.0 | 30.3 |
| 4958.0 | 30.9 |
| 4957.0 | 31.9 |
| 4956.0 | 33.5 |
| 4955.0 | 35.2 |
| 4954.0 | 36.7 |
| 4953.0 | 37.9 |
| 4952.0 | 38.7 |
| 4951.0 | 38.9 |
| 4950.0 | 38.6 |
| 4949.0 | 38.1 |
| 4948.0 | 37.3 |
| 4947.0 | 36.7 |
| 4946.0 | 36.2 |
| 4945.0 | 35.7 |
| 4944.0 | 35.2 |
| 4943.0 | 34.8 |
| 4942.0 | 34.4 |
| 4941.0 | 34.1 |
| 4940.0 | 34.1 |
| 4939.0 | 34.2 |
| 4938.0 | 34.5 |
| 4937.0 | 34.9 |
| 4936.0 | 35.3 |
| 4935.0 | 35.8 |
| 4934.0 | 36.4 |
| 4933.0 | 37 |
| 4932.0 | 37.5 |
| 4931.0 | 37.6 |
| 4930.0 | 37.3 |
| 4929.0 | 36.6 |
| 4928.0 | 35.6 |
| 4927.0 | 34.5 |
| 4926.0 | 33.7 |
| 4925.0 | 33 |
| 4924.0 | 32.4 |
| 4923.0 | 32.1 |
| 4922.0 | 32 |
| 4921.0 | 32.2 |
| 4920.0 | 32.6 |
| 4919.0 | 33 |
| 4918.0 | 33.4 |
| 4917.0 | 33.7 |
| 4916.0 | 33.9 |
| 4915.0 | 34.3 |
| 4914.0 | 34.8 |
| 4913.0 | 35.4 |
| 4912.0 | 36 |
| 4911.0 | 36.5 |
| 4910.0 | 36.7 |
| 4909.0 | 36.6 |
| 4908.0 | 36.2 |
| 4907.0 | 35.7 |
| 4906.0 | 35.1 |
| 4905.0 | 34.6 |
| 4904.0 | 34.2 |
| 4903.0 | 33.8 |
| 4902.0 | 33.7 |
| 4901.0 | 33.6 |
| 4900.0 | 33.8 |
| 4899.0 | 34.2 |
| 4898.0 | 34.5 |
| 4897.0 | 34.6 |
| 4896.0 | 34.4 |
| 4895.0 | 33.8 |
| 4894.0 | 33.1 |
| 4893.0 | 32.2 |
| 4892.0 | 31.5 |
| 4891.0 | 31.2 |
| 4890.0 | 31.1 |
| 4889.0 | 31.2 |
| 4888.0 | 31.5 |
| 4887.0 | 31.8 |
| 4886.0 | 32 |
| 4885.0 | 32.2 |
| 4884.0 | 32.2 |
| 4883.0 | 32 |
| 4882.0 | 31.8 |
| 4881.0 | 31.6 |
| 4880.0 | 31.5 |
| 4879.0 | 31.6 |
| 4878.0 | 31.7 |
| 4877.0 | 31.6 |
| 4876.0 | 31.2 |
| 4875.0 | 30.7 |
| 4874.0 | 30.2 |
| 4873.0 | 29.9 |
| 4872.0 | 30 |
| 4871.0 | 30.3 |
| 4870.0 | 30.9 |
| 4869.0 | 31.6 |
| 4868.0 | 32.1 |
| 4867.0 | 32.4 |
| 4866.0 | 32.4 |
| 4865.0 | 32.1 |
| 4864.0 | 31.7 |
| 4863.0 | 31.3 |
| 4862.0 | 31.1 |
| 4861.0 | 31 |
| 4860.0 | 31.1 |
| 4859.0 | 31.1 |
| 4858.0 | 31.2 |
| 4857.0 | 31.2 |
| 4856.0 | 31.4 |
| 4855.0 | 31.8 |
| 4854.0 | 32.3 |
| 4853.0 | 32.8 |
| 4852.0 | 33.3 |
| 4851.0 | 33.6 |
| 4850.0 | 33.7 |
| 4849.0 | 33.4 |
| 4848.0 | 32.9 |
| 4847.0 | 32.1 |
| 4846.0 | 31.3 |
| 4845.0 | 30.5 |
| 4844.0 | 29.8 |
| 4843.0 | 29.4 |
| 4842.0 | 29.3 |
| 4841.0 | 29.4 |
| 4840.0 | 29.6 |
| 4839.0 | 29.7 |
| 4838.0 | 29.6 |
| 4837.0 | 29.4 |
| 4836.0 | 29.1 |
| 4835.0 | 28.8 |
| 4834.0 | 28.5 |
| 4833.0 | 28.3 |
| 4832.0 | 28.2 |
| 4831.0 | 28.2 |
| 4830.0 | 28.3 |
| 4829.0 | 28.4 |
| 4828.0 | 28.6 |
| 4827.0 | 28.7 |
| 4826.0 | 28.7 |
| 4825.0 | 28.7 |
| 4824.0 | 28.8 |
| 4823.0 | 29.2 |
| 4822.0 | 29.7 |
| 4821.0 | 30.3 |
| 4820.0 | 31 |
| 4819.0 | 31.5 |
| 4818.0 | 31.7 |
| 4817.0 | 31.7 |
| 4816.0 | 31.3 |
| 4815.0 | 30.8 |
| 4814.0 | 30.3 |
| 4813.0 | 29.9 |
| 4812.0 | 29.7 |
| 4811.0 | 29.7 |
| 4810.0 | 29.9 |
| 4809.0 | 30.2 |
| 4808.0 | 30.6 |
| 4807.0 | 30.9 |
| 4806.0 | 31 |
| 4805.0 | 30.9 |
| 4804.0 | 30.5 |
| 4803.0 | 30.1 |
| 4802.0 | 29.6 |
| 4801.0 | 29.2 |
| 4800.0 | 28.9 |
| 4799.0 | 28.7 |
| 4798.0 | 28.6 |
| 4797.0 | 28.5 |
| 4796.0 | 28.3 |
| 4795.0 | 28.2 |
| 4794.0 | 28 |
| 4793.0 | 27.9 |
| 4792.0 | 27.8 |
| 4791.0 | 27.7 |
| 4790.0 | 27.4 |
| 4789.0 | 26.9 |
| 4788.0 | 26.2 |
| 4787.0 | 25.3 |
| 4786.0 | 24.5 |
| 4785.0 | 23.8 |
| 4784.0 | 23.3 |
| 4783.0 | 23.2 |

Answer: 4829.0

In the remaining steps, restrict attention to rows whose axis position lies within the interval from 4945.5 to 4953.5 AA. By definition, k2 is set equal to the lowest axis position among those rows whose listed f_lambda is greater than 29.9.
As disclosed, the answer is 4946.0 AA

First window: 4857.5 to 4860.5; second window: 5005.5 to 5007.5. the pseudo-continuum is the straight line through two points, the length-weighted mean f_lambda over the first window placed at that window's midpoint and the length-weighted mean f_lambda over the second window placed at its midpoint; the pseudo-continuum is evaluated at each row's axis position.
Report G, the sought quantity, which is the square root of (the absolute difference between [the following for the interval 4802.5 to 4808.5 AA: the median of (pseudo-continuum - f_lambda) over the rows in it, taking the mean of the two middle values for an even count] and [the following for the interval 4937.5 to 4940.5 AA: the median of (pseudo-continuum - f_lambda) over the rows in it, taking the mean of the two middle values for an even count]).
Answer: 2.5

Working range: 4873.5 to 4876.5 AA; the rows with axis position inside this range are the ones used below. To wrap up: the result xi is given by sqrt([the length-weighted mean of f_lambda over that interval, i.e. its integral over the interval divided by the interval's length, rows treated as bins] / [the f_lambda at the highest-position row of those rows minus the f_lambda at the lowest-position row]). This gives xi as 5.54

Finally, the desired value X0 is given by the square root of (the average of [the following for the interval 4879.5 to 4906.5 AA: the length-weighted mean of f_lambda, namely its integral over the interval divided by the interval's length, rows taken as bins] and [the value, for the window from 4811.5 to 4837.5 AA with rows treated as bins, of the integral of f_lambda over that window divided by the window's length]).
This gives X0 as 5.59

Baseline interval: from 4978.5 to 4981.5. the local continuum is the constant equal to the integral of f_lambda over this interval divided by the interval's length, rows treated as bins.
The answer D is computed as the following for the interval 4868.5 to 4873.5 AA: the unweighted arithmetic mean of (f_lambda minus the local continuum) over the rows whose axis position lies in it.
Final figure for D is -0.6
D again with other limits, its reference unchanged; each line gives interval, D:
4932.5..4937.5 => 4.7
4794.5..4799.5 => -2.7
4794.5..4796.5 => -2.9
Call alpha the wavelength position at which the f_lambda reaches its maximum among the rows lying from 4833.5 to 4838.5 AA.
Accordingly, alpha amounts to 4838.0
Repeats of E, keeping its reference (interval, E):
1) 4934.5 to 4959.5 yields 4935.0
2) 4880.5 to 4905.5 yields 4897.0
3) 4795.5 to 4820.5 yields 4796.0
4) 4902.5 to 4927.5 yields 4905.0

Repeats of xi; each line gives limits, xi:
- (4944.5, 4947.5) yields 6.02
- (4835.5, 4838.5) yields 7.66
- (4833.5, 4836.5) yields 6.93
